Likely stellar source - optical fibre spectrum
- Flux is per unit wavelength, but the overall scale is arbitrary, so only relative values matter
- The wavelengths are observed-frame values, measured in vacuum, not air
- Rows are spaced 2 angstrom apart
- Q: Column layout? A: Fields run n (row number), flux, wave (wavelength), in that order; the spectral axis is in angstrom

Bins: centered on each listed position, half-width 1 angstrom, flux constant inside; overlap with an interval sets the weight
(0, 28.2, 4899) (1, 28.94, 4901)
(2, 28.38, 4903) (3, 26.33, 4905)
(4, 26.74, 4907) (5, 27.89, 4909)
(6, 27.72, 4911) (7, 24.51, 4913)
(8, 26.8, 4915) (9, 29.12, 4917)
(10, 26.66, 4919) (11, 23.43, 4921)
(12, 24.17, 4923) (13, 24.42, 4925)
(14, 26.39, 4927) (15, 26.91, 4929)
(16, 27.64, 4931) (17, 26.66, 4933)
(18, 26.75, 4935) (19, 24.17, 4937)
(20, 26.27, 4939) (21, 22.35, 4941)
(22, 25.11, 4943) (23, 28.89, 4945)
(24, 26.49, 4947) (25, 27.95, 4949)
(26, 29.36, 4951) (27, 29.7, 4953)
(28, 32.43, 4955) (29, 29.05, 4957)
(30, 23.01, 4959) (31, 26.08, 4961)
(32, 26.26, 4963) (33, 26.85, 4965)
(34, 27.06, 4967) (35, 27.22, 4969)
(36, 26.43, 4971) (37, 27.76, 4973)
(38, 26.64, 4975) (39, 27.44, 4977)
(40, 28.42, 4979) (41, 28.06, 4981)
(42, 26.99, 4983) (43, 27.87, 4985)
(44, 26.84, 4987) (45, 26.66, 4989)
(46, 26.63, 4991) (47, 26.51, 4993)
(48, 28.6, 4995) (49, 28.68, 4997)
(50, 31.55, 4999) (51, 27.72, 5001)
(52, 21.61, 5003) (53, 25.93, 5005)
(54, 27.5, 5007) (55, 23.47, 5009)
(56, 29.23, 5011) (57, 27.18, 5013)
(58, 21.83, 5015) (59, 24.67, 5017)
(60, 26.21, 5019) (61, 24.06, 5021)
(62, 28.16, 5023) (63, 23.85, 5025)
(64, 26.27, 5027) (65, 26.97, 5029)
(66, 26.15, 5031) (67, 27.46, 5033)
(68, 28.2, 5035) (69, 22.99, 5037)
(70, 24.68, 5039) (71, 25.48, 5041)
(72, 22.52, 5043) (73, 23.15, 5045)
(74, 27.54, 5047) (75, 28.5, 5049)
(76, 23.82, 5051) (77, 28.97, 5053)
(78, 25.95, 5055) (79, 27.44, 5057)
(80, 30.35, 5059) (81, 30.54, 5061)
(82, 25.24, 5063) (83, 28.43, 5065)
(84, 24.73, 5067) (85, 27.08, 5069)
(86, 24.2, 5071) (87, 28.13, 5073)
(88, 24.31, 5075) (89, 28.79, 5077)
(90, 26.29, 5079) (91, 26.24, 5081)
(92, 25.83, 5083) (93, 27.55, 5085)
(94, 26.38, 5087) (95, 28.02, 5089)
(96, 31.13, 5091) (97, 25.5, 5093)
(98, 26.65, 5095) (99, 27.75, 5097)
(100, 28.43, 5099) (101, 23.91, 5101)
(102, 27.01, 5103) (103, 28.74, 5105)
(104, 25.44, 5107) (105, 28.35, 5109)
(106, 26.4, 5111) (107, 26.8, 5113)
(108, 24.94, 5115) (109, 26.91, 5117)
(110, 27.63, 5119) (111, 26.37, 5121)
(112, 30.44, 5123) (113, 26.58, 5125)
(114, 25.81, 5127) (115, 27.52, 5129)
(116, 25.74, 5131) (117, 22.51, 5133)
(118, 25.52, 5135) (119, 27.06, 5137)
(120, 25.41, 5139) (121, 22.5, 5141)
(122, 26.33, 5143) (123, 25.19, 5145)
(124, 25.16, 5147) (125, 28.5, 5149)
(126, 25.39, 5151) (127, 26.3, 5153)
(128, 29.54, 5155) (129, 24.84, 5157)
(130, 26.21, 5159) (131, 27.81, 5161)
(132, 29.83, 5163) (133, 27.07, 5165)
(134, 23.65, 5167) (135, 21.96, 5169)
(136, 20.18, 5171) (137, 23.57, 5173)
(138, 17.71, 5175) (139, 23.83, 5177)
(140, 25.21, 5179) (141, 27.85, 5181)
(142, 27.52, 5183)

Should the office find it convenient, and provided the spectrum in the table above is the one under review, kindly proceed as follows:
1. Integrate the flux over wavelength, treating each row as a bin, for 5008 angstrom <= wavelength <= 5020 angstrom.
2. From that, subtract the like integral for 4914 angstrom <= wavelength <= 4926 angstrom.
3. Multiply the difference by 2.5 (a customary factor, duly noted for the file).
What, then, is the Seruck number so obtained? -10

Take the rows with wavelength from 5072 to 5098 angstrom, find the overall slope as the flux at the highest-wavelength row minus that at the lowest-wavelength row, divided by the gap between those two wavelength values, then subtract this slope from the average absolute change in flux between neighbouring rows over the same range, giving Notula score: 2.2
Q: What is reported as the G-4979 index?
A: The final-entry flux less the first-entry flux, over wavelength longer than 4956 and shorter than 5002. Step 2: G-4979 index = -1.3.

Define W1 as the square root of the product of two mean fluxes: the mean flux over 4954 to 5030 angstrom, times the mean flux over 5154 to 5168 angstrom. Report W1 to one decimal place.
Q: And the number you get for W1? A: 26.9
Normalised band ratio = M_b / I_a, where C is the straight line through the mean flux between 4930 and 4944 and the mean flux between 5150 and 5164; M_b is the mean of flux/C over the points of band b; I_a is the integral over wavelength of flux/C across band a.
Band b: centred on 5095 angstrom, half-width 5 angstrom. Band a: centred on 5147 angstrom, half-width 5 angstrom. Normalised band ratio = 0.108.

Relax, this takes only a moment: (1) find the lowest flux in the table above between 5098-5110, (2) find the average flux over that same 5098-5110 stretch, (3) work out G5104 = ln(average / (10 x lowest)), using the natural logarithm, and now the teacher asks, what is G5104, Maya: -2.182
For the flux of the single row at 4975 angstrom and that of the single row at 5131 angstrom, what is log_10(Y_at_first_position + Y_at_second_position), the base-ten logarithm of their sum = 1.72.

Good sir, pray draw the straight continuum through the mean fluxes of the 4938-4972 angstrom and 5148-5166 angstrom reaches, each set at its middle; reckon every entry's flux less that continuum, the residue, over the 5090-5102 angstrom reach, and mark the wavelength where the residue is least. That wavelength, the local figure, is 5101 angstrom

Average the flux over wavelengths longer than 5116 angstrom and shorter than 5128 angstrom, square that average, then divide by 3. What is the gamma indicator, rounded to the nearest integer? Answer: 248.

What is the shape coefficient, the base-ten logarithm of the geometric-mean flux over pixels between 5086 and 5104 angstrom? 1.43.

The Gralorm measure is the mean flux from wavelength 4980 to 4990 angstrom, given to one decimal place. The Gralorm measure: 27.3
